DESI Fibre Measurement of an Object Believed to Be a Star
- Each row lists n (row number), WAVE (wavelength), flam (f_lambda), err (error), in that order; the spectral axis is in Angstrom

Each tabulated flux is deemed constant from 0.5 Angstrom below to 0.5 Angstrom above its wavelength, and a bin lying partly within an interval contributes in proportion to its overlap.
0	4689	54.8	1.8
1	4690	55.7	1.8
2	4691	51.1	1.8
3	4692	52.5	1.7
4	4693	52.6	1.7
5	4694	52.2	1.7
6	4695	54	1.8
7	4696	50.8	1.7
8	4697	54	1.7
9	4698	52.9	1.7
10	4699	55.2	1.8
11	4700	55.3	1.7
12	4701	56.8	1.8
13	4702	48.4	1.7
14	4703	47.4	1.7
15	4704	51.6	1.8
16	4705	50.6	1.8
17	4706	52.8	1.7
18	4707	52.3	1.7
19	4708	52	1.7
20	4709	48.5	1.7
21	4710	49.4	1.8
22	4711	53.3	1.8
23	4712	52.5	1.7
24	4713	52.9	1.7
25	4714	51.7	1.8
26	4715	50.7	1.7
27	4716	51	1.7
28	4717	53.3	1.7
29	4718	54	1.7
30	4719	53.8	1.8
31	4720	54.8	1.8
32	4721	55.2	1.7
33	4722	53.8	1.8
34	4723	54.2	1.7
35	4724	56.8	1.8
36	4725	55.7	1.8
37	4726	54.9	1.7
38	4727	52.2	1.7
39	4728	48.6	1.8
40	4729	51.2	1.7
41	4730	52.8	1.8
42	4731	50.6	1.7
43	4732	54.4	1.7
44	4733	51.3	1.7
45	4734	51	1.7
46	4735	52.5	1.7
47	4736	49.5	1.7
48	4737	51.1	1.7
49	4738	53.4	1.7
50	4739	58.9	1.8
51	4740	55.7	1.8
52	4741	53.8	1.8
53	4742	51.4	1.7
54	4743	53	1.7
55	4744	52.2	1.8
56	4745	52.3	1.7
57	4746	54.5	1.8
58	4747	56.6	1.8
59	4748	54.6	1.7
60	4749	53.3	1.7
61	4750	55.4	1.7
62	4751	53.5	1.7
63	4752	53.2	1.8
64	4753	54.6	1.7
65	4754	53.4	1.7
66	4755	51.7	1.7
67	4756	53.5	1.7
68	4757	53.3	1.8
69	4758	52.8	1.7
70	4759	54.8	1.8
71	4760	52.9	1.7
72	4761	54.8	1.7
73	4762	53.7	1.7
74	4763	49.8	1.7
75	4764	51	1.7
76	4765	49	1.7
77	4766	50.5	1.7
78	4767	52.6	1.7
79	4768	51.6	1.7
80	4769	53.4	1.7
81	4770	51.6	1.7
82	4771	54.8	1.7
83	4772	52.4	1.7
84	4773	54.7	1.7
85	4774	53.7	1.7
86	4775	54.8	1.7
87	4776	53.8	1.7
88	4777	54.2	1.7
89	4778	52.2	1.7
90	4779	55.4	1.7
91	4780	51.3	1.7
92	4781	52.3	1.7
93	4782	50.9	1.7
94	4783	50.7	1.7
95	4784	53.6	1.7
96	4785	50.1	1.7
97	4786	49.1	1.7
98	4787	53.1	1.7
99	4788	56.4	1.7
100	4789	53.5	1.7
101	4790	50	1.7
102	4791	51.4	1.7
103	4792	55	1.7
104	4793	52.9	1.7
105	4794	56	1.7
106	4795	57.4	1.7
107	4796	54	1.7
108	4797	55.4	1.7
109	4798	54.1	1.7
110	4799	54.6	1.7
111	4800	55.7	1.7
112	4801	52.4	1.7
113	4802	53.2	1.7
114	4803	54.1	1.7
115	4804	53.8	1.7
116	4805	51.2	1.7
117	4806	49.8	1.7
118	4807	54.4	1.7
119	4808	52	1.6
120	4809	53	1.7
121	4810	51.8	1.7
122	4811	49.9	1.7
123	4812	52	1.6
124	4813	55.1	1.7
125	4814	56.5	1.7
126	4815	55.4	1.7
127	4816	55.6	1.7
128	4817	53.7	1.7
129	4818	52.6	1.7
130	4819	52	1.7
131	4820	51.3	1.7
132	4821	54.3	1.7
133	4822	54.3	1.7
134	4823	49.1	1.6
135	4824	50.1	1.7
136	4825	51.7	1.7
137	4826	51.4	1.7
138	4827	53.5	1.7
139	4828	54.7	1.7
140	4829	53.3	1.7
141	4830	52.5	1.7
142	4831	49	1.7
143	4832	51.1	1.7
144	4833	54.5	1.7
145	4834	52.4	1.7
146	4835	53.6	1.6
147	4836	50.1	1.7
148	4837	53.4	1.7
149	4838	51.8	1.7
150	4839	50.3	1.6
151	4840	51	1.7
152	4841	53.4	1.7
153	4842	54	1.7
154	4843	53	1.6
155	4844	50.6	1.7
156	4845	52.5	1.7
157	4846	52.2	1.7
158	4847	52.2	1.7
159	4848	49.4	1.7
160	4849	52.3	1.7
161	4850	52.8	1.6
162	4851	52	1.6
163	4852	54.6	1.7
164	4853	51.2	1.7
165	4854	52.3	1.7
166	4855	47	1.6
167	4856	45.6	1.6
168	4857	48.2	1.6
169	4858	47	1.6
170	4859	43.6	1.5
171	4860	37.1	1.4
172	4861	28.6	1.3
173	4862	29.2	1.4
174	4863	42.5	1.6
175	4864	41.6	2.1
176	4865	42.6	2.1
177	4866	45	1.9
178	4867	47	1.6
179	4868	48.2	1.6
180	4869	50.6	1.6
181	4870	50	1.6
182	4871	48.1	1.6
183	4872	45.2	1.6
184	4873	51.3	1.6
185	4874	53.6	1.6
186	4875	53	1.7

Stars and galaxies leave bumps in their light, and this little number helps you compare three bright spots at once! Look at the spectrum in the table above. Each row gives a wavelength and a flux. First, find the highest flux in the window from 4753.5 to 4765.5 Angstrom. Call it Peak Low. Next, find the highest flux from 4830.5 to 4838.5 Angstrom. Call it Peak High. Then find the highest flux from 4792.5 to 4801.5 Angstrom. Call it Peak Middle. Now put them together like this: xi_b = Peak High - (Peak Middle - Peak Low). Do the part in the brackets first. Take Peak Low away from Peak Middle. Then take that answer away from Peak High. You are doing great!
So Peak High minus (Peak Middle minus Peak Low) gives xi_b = 51.9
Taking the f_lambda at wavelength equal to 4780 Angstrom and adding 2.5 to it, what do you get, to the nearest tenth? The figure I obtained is 53.8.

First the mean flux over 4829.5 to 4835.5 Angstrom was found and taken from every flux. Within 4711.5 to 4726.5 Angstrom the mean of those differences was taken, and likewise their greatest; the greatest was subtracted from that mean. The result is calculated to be -3.1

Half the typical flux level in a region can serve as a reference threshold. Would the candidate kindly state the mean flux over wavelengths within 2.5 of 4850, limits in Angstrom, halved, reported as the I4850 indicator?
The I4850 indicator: 26.1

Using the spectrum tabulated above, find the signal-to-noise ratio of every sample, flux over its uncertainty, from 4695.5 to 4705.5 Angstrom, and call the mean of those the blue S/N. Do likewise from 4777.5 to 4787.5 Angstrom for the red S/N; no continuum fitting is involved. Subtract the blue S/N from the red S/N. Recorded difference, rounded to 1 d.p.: 0.4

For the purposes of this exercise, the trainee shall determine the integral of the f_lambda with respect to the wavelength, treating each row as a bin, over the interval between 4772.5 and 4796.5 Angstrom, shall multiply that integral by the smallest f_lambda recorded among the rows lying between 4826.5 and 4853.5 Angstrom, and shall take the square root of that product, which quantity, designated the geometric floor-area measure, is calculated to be 250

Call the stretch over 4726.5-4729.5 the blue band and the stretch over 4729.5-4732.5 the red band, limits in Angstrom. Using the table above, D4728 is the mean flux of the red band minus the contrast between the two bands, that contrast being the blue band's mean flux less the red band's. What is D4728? 54.5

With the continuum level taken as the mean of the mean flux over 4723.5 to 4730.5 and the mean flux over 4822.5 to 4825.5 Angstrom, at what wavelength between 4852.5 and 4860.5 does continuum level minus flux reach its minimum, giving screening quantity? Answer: 4854 Angstrom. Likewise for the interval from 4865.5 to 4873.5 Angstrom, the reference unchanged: 4873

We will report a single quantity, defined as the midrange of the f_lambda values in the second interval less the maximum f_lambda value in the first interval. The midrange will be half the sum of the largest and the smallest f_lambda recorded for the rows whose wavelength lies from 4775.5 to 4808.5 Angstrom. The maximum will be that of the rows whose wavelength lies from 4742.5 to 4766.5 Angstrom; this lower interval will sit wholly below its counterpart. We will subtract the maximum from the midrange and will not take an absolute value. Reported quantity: -3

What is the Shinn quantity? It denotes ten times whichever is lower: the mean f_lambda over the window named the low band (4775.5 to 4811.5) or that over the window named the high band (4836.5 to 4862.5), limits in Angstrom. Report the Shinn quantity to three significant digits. 487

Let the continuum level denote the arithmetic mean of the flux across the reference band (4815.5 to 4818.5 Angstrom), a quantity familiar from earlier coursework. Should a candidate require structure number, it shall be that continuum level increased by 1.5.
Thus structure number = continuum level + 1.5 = 55.5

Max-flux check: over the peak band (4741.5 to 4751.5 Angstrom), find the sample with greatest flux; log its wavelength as 4747 Angstrom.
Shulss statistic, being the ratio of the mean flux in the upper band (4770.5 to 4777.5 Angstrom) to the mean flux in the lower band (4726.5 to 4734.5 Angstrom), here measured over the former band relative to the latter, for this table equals 1.05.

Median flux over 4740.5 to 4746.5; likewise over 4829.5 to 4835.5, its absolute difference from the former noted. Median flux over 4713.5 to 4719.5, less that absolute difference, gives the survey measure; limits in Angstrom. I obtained 52.3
